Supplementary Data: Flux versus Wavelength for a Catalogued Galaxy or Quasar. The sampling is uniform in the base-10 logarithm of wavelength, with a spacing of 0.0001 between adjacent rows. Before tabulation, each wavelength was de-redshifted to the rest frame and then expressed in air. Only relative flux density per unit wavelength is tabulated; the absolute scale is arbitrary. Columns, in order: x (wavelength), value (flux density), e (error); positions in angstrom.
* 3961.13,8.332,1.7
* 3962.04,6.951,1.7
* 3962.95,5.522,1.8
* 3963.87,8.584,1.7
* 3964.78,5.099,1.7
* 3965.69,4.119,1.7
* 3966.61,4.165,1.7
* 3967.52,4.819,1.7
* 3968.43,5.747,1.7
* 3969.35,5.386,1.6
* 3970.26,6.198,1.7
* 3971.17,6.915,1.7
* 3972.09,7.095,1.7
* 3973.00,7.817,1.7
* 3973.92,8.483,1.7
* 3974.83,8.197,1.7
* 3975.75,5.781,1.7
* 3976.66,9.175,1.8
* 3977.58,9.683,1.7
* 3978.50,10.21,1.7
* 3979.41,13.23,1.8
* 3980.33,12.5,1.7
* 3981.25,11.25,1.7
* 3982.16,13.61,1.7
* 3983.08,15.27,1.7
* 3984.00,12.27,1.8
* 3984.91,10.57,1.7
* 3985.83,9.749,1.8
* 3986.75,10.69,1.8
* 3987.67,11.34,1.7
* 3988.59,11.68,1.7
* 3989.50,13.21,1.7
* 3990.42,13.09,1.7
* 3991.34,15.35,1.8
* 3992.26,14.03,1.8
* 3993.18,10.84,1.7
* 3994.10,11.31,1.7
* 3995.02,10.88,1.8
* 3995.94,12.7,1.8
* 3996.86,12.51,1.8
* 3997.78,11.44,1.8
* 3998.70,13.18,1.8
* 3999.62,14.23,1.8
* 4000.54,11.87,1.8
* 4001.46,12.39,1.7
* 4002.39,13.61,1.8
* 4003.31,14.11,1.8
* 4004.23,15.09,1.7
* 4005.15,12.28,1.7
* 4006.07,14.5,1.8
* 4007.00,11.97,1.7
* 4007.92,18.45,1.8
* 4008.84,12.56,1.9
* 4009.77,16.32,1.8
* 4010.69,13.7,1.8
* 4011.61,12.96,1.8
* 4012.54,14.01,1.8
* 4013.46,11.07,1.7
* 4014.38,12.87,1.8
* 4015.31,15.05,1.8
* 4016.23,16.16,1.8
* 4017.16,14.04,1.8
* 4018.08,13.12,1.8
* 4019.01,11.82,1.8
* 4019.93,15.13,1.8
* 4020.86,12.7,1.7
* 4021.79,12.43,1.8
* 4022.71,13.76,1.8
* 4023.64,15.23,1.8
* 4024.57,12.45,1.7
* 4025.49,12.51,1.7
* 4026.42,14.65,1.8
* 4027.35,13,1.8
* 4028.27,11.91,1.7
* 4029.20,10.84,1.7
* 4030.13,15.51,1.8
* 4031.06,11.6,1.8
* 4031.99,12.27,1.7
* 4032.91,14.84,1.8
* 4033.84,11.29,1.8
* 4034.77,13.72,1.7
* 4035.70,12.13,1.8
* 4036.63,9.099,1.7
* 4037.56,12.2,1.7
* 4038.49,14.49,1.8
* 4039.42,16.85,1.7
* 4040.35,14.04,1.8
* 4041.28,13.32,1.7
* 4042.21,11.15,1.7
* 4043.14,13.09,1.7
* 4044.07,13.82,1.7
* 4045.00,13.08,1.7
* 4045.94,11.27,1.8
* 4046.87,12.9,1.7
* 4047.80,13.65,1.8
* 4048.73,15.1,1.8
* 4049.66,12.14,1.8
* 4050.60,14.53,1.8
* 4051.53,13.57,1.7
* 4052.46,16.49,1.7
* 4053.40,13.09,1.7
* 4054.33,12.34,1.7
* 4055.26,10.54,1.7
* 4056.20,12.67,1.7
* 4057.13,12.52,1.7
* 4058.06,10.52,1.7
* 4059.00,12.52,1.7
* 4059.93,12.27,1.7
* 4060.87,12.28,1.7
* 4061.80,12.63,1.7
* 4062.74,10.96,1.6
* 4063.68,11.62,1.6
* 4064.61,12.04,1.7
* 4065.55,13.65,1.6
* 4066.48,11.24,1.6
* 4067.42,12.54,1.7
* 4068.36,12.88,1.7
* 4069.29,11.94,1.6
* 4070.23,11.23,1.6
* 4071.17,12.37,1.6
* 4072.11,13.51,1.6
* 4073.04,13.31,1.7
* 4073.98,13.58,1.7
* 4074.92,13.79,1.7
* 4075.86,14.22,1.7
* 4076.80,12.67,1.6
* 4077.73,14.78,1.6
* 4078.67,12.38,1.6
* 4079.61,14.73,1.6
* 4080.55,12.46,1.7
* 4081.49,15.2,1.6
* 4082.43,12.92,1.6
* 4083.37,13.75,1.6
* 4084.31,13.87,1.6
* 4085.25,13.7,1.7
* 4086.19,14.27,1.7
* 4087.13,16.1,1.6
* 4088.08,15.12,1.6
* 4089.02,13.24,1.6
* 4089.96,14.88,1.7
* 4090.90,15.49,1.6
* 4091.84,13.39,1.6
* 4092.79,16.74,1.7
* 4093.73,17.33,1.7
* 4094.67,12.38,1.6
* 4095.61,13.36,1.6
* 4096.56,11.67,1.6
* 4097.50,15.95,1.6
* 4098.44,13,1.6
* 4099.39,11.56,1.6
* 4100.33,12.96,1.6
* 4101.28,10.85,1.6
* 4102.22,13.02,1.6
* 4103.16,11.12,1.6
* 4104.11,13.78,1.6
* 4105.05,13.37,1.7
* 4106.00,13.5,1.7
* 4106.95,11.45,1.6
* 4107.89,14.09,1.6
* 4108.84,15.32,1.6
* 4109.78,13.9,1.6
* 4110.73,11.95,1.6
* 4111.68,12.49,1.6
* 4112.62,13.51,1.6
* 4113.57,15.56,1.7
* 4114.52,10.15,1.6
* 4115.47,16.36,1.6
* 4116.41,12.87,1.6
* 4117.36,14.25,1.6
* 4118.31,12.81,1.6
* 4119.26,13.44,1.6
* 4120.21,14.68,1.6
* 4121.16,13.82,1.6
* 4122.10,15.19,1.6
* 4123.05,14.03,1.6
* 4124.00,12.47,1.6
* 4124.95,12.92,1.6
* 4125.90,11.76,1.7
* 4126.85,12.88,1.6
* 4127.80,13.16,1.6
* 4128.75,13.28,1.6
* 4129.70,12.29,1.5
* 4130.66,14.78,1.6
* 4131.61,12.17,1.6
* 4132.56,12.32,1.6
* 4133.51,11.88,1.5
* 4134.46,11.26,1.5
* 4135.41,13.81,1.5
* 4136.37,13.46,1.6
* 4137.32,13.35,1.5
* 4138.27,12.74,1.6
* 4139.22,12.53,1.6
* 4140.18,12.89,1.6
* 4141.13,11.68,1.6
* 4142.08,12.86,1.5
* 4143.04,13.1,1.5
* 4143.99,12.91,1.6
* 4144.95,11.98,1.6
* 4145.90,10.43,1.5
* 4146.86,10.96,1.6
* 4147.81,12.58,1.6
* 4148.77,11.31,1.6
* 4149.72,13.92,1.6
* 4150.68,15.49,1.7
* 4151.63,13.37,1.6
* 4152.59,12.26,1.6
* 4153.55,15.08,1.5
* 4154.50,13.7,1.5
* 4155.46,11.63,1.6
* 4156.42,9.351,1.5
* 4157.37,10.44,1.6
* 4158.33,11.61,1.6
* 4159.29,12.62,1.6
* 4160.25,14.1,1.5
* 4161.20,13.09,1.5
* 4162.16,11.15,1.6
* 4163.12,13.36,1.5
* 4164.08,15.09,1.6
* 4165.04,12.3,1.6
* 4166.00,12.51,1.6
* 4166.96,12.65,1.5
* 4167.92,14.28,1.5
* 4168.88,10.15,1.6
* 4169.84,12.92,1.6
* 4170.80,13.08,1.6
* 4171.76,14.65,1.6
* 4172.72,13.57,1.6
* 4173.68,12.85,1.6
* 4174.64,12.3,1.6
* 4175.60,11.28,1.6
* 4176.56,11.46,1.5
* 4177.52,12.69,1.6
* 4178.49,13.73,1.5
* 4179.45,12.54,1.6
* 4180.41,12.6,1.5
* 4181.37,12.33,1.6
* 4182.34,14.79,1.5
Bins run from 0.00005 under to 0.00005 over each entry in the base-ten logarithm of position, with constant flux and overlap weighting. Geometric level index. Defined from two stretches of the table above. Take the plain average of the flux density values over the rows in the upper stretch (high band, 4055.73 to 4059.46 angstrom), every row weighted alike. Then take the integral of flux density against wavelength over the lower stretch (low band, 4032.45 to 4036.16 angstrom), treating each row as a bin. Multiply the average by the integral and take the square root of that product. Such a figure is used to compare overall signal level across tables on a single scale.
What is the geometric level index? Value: 24.1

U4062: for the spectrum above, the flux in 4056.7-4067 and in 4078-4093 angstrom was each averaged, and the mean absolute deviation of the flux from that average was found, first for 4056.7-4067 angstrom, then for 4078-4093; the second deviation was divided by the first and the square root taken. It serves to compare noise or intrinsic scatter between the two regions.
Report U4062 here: 1.24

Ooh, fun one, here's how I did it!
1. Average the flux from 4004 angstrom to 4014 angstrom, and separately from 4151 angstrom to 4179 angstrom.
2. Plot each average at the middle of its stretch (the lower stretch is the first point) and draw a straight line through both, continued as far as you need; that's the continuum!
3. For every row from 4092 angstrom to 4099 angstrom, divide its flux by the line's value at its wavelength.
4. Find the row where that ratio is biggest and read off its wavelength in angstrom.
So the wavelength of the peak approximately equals 4093.73 angstrom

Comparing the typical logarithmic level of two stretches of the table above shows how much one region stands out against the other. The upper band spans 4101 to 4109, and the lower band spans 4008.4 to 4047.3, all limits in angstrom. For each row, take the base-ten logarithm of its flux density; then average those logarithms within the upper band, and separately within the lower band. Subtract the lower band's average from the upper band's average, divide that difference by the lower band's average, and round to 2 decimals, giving -0.01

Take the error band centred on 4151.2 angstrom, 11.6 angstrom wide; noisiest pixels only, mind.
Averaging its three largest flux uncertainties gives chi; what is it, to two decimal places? 1.63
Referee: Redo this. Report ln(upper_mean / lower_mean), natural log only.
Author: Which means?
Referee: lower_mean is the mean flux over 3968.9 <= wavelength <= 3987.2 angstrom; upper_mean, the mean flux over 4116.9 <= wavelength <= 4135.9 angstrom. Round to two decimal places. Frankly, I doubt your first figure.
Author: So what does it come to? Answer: 0.30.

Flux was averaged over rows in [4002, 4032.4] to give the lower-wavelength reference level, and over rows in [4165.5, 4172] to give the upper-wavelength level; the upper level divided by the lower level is 0.95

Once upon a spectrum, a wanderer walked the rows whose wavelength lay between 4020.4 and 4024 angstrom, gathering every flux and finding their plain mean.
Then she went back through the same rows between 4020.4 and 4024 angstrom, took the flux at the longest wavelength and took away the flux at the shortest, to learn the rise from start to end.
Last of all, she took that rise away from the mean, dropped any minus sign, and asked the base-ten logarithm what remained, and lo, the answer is 1.04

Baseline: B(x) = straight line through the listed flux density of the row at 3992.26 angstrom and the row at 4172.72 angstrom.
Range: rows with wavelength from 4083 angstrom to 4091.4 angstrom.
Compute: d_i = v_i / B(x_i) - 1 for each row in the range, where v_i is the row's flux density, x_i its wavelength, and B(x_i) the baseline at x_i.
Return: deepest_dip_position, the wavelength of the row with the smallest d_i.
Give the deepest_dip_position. 4089.02 angstrom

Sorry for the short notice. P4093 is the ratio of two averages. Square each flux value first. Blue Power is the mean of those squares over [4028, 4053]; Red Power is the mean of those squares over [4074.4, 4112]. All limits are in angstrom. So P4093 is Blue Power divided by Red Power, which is 0.93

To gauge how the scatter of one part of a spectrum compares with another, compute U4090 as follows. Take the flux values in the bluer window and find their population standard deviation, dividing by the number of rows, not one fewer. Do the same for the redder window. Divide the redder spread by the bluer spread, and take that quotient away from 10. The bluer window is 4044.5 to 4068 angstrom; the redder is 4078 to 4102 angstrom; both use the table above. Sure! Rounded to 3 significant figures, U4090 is 8.79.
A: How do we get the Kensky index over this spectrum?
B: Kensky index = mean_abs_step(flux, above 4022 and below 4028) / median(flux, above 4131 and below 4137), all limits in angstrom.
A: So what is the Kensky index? 0.13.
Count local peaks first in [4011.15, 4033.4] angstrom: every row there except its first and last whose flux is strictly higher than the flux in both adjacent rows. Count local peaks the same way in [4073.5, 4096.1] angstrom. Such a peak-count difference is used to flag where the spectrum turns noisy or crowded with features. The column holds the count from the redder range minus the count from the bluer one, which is 2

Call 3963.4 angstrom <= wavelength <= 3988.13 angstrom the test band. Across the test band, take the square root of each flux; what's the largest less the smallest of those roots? 1.9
